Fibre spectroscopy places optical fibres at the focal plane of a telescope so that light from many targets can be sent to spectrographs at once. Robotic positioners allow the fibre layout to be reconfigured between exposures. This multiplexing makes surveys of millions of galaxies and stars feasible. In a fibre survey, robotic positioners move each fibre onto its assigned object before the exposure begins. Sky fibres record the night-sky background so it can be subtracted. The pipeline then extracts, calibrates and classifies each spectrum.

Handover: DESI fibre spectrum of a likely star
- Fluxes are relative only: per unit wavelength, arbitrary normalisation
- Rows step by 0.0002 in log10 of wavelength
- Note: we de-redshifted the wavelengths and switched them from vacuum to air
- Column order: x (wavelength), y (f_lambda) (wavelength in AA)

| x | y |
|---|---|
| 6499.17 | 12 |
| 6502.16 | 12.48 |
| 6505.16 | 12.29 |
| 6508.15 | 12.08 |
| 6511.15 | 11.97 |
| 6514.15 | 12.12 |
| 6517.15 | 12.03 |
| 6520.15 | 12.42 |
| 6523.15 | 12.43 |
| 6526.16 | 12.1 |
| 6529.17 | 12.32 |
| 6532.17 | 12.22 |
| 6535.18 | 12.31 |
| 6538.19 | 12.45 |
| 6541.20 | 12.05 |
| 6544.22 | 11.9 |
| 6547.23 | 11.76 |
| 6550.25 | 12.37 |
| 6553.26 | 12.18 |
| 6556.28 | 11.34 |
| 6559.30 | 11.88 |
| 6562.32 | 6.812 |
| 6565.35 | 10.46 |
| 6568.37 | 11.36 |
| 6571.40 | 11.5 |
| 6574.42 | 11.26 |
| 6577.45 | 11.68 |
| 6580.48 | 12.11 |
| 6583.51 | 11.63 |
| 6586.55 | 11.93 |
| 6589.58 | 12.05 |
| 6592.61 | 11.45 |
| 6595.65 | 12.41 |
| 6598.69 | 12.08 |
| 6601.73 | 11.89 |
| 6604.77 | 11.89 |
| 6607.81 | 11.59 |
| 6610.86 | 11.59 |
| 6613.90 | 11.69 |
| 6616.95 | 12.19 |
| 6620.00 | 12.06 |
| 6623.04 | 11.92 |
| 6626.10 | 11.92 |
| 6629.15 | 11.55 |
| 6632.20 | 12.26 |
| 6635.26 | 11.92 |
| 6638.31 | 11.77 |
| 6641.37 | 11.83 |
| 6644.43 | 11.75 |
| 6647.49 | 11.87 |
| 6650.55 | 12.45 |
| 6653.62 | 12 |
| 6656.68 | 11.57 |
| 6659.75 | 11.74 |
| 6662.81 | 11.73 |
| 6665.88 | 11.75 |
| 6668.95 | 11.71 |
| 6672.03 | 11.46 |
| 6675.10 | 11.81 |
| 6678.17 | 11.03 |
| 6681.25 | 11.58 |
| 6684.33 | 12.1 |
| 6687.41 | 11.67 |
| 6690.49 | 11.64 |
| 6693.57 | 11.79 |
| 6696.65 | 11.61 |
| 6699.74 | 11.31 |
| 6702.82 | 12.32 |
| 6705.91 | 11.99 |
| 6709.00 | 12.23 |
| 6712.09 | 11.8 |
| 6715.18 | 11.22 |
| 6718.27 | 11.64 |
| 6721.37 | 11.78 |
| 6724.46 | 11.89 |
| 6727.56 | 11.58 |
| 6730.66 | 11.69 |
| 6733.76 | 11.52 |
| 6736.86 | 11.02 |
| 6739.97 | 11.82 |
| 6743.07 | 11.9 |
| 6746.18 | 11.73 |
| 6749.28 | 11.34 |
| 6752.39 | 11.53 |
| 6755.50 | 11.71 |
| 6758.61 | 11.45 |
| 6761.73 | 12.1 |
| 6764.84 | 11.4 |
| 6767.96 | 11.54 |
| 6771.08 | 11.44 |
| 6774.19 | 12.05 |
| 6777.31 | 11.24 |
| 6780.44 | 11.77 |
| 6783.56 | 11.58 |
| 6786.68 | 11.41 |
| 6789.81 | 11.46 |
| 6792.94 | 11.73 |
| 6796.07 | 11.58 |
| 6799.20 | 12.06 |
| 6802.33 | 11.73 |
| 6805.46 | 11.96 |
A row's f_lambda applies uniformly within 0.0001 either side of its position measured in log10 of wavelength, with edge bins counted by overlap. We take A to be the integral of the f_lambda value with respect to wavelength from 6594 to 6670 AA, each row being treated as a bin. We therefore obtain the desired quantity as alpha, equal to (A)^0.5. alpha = 30.1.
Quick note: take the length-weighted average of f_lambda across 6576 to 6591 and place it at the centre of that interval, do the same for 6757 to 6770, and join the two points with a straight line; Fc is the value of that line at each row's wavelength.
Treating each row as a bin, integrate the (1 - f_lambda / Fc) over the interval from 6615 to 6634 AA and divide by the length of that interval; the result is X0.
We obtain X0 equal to -0.013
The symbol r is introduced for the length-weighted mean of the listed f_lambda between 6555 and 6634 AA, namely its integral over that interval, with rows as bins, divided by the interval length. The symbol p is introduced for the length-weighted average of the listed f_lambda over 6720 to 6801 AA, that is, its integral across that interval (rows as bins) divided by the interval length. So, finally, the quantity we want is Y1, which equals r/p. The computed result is 0.99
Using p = 11.6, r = 11.6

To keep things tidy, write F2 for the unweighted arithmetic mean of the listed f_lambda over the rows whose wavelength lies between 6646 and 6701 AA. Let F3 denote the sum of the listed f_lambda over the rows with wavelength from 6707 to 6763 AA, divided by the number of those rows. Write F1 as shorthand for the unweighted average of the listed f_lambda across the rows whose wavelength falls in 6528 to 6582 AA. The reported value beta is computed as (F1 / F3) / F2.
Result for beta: 0.0846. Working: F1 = 11.6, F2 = 11.7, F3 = 11.7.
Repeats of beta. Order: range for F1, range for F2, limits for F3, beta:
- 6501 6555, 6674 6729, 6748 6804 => 0.0895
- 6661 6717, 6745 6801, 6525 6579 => 0.0872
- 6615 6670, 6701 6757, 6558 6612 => 0.0889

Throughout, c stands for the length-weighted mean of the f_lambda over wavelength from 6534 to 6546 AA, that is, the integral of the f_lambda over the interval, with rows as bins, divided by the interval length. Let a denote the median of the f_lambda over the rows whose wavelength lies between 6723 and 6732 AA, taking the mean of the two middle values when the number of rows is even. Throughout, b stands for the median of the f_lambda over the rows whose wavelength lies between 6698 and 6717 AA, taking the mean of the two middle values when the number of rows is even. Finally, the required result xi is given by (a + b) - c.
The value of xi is 11.4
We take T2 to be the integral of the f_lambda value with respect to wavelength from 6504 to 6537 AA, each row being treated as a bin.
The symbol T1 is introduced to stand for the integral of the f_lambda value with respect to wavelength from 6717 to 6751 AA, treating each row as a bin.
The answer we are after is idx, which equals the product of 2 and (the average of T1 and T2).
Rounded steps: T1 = 395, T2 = 403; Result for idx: 798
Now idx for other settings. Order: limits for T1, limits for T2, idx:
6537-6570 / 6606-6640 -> 777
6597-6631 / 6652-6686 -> 800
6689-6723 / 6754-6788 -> 795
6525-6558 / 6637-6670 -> 790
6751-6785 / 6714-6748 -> 790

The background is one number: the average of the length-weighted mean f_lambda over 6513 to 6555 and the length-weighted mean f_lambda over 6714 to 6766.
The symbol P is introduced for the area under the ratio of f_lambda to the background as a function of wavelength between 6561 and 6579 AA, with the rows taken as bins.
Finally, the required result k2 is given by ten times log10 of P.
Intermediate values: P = 16.0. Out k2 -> 12.0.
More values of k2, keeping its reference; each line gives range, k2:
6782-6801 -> 12.7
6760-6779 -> 12.7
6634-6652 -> 12.6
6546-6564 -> 12.2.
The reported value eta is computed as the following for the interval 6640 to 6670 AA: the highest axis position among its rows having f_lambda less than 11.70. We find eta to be 6656.68 AA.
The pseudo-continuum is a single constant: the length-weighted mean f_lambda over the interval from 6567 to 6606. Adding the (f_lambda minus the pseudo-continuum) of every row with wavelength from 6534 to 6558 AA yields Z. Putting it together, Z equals 2.1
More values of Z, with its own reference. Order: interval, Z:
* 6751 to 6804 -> -2.6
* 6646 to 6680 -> -0.6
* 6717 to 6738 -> -1.4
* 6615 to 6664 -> 1.9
